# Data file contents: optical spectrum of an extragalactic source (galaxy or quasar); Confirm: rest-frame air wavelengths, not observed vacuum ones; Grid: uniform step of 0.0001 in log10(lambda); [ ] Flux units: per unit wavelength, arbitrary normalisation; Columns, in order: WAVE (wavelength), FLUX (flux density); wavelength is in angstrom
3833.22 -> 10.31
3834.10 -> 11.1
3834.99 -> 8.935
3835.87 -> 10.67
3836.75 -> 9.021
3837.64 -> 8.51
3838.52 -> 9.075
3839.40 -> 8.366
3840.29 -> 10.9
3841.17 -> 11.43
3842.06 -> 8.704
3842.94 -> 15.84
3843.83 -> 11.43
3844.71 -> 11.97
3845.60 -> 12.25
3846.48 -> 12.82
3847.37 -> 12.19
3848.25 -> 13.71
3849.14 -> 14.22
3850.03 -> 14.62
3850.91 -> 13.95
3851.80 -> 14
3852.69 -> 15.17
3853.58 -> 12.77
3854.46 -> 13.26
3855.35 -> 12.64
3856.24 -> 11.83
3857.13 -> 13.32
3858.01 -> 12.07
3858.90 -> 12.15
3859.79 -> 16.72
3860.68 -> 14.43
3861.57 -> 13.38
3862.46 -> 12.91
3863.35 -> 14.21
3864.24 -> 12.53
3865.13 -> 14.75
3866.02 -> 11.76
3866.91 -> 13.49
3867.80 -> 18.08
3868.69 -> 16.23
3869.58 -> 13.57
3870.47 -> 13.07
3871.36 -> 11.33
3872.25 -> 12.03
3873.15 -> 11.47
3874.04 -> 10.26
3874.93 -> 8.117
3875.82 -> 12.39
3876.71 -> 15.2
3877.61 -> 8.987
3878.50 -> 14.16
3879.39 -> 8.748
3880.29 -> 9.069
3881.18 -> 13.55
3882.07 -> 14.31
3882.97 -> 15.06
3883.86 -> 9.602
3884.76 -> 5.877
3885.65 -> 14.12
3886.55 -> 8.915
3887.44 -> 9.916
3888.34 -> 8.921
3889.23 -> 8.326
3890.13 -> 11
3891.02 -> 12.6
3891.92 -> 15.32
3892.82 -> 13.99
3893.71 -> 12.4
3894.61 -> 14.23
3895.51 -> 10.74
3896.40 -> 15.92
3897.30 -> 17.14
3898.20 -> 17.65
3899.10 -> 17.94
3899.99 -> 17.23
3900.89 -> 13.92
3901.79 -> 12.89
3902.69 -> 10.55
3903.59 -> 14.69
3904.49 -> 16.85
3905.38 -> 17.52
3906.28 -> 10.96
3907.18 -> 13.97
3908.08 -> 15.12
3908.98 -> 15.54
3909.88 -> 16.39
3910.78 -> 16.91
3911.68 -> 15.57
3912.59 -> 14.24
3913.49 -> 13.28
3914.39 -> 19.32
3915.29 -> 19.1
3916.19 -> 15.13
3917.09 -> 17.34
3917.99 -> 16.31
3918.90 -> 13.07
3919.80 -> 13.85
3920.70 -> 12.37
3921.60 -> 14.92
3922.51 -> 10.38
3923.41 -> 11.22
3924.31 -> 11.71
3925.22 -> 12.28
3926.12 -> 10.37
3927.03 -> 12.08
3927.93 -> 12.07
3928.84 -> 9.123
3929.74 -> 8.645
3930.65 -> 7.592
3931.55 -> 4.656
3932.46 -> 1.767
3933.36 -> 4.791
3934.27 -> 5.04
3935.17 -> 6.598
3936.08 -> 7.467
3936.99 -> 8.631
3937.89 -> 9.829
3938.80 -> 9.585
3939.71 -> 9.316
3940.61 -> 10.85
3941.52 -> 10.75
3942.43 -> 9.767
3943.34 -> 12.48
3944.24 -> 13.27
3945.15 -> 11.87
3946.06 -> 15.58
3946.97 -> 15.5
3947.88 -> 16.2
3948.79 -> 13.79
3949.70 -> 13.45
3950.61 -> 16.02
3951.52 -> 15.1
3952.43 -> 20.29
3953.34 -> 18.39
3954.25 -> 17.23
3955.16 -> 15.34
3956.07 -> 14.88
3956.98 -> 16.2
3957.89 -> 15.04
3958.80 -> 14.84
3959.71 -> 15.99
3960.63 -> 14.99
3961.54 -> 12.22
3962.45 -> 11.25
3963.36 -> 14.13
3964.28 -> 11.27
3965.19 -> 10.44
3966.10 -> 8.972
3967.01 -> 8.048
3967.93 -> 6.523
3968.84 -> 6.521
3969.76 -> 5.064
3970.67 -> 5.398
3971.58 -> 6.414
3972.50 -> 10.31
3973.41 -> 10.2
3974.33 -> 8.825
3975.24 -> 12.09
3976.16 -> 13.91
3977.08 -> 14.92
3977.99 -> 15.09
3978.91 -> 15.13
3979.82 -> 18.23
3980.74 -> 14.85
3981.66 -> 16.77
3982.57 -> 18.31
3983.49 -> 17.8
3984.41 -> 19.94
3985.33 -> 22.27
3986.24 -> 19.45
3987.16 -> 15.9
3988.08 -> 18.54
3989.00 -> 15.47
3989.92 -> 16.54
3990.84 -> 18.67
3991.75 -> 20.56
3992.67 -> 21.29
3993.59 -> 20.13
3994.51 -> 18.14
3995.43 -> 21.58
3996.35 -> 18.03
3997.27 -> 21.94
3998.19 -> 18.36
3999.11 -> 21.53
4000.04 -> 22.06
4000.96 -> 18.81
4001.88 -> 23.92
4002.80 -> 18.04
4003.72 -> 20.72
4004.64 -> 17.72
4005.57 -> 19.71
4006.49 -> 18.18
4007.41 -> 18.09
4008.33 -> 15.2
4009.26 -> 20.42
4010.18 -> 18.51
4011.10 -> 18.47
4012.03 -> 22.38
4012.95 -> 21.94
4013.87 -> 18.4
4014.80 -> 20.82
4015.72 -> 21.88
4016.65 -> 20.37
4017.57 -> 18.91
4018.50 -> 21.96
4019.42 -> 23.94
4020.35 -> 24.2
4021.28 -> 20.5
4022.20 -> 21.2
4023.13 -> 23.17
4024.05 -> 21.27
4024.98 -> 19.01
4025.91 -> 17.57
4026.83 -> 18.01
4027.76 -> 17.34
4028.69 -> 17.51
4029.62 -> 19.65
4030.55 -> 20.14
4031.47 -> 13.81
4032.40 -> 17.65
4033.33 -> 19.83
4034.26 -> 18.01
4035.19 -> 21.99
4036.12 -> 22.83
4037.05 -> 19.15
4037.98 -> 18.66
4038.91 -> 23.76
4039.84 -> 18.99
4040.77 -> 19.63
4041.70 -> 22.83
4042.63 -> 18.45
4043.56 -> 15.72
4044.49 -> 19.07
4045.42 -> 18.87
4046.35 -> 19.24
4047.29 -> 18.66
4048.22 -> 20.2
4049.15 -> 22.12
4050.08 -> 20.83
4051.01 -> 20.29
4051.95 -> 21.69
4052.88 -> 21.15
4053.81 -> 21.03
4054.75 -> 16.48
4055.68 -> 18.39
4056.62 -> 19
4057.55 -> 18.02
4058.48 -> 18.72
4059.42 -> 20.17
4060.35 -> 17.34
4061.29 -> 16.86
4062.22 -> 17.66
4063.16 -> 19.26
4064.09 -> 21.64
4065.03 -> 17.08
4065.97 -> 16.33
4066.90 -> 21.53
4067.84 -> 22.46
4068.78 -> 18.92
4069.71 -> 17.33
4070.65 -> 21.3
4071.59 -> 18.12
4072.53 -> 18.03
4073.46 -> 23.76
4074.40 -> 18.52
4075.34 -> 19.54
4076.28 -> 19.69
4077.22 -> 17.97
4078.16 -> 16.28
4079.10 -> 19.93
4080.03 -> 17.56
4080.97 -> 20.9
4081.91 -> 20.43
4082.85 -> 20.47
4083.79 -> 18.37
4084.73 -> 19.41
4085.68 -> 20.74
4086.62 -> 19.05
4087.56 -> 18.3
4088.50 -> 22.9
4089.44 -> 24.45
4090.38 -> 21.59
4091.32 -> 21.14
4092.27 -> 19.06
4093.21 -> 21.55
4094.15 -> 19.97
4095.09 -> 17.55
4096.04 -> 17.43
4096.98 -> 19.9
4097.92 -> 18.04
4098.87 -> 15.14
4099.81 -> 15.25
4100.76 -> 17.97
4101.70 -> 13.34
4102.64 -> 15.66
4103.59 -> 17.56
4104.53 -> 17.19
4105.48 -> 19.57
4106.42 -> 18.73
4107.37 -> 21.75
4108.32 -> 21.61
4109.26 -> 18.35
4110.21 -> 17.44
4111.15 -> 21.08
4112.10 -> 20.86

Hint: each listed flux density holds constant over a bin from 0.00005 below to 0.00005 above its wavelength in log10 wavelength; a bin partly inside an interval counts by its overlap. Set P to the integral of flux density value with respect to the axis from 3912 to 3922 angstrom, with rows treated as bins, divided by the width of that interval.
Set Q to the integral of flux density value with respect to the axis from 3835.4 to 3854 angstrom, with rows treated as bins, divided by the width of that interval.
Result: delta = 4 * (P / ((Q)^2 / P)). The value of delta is 6.6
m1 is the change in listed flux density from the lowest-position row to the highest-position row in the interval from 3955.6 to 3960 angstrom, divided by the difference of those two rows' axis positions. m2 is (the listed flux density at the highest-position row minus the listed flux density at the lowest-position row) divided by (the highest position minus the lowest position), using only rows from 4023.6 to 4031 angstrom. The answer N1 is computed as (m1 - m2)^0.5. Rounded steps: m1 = 0.3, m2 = -0.2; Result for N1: 0.69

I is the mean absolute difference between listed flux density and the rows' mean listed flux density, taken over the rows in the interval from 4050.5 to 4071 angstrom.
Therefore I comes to 1.7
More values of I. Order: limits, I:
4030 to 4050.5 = 1.7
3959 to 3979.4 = 2.9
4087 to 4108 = 2.2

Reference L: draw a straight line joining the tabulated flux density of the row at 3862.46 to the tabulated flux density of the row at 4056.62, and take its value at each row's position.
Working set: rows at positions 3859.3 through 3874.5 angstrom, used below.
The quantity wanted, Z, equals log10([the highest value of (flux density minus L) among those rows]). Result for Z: 0.70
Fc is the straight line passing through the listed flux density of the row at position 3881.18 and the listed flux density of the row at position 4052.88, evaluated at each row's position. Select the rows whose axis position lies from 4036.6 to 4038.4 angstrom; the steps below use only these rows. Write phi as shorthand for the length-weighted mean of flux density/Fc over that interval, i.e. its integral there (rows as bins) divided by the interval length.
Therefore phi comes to 0.92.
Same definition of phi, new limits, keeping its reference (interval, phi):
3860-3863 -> 1.09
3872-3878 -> 0.84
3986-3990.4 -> 0.93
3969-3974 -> 0.42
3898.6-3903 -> 1.02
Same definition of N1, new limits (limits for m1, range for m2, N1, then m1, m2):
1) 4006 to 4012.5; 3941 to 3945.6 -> 0.67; 0.8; 0.3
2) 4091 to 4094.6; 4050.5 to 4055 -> 0.78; -0.4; -1.0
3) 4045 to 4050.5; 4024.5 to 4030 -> 0.53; 0.4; 0.1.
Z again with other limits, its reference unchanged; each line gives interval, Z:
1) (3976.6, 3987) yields 0.74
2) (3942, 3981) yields 0.66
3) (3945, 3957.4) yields 0.66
